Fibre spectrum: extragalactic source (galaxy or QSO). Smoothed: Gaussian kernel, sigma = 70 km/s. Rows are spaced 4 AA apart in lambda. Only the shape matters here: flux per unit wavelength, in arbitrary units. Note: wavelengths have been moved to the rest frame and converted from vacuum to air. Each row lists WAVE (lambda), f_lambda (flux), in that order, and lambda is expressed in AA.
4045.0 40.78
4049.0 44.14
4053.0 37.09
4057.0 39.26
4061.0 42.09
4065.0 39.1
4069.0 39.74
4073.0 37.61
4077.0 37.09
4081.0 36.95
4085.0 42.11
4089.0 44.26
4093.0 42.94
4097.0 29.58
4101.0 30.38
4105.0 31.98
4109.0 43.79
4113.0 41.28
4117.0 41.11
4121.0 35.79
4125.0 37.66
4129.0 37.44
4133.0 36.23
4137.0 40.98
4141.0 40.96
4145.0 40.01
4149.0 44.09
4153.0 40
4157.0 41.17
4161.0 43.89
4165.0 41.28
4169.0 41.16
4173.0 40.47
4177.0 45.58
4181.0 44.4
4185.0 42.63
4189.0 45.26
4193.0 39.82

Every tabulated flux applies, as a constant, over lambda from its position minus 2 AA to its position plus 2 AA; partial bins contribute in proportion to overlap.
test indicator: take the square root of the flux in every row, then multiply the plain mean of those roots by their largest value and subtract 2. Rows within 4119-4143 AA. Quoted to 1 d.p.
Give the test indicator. 37.5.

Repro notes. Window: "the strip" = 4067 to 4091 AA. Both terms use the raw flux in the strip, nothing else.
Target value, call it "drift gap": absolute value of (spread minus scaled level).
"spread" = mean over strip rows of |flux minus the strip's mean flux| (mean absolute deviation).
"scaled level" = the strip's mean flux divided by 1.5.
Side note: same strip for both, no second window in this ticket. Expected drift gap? 24.0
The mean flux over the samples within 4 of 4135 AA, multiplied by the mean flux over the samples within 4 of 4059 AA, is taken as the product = 1570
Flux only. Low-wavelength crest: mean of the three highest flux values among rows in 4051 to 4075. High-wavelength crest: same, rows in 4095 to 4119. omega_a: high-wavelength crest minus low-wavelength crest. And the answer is 1.7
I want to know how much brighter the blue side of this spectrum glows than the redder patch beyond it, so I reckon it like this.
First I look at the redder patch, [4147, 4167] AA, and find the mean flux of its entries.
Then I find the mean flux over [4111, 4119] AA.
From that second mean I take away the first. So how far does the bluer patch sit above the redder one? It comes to -1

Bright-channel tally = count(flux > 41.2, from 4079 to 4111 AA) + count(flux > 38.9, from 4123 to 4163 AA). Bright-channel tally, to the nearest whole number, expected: 11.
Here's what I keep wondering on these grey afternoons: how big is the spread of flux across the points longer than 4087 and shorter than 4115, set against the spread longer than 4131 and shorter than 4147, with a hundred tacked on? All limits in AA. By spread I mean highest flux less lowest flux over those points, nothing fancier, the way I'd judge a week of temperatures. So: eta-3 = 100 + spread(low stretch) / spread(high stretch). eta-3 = 103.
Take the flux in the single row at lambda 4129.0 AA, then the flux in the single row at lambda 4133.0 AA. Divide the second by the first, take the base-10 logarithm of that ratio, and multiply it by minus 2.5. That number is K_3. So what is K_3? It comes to 0.04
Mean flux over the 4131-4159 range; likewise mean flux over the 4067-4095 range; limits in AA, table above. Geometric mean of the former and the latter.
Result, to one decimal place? 40.3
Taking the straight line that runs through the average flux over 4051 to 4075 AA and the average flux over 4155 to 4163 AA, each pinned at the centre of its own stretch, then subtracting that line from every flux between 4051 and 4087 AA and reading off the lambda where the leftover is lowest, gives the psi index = 4081.0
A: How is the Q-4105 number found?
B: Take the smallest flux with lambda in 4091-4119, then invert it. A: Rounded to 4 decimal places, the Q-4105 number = 0.0338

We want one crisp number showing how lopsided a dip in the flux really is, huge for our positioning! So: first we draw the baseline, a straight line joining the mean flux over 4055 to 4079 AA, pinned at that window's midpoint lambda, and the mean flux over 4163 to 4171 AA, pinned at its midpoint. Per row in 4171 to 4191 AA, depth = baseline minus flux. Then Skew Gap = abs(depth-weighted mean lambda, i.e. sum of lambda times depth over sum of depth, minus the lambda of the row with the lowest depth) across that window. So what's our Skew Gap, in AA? 6.2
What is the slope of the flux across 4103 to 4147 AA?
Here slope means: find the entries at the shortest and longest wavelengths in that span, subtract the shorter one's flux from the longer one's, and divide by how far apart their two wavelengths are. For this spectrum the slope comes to 0.20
